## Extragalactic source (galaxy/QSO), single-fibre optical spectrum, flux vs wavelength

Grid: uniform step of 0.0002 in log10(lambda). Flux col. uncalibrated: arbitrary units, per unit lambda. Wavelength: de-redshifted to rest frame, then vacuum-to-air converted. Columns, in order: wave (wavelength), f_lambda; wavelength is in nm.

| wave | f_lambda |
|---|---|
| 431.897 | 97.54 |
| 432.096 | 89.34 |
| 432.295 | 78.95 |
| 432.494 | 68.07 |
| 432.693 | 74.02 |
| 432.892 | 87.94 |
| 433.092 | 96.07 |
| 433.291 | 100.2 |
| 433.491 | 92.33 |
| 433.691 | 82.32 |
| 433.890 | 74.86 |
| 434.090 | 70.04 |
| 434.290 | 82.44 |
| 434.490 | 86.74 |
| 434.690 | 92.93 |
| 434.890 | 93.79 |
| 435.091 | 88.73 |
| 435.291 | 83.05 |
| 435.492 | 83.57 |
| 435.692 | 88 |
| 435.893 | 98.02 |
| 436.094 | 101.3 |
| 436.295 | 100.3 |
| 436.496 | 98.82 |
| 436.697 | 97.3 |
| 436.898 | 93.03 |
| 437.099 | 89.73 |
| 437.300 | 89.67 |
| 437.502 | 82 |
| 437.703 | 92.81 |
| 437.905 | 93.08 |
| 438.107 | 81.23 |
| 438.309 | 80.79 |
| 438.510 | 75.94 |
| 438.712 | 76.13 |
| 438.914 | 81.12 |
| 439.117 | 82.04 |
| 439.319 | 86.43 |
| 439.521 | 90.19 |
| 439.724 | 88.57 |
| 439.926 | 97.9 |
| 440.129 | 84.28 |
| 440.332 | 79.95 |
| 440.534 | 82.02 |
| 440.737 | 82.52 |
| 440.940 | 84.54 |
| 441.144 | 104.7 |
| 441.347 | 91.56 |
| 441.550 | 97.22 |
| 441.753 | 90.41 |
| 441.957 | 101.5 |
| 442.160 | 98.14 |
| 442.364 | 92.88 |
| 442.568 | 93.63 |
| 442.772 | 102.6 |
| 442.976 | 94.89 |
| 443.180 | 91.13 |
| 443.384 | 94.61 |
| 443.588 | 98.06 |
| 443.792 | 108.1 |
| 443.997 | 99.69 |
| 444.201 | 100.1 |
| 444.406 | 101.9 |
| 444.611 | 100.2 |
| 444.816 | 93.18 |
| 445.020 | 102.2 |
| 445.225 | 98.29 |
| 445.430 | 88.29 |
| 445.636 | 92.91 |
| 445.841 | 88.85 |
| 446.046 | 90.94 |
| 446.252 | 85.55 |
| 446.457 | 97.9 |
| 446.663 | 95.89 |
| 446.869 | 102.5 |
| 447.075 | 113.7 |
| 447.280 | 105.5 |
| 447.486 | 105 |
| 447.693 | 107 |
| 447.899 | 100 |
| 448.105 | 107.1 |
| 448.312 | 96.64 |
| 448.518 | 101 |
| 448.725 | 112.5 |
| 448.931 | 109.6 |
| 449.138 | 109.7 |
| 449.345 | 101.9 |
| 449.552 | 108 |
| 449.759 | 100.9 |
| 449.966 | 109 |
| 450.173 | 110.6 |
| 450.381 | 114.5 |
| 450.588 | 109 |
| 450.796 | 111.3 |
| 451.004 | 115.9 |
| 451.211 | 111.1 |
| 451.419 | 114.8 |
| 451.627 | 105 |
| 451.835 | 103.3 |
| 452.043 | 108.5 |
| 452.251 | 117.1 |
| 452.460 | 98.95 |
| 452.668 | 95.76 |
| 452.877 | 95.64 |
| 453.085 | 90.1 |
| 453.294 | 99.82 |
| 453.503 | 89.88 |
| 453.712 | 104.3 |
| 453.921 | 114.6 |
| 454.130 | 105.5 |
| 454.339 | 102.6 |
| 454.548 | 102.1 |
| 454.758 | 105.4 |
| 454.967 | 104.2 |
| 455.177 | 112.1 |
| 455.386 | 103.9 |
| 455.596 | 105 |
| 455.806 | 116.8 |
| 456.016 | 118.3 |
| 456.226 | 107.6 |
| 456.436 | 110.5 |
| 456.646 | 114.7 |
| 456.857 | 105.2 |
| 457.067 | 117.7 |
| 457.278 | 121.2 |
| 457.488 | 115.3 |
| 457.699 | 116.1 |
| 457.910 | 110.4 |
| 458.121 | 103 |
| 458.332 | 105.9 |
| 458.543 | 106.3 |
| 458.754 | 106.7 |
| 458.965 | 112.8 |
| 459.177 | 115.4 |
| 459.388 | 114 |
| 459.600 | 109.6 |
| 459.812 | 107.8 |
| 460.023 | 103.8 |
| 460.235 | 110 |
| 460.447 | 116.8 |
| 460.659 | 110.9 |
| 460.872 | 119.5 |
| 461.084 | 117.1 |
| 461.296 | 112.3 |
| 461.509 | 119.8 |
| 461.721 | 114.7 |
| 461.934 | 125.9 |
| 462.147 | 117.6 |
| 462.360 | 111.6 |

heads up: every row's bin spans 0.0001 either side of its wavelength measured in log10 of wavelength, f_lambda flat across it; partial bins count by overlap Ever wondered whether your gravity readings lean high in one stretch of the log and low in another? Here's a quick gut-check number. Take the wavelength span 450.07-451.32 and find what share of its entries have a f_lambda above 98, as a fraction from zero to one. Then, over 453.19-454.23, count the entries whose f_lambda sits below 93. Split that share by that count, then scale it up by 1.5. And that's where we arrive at 1.5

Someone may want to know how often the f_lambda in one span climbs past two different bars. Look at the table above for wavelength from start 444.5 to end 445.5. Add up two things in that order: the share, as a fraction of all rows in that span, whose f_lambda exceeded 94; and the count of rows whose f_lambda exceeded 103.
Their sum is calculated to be 0.6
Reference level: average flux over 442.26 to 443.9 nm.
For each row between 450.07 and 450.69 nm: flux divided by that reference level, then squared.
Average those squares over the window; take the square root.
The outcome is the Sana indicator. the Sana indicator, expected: 1.15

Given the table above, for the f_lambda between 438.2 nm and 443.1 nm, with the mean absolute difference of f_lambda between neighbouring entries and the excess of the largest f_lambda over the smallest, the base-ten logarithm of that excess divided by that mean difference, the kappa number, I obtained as 0.689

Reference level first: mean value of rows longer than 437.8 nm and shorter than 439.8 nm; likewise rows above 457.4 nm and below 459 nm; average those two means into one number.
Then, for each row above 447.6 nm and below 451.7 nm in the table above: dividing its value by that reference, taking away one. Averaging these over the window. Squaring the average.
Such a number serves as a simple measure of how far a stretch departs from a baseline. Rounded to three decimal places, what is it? 0.014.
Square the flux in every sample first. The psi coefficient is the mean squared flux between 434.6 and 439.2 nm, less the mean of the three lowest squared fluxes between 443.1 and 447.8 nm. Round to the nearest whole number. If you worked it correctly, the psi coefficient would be 280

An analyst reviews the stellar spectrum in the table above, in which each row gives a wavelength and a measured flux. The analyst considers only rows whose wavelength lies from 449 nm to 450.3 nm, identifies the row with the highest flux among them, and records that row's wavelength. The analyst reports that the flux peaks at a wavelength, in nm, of 450.173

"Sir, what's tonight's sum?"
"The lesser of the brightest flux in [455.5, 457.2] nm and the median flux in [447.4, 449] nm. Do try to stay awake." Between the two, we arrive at 106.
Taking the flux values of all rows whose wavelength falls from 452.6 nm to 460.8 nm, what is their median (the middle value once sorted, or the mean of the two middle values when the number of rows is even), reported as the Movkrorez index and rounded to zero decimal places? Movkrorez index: 108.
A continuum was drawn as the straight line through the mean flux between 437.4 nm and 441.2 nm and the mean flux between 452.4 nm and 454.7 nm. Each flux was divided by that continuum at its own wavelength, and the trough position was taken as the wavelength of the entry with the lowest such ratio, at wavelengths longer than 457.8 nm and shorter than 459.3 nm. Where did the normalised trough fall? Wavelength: 458.121 nm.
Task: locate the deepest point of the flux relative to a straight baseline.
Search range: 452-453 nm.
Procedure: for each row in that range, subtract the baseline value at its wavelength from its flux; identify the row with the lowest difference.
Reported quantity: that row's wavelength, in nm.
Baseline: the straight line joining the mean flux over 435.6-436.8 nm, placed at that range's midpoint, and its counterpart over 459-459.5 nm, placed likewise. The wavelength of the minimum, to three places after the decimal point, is 452.877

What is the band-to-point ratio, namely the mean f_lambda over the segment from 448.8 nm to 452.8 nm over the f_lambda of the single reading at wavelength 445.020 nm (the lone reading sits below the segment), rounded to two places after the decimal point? 1.06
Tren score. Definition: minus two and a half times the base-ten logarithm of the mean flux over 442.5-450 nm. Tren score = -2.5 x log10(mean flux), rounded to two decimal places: -5.00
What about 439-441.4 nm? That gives -4.86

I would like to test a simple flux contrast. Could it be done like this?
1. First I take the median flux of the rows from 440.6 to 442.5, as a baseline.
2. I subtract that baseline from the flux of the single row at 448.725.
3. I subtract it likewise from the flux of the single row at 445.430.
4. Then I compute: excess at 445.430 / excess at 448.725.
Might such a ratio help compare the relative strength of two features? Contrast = -0.2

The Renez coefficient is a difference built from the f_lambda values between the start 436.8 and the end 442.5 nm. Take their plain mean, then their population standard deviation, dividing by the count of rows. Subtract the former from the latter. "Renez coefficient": -81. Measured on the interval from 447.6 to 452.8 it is -101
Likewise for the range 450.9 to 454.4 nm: -96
